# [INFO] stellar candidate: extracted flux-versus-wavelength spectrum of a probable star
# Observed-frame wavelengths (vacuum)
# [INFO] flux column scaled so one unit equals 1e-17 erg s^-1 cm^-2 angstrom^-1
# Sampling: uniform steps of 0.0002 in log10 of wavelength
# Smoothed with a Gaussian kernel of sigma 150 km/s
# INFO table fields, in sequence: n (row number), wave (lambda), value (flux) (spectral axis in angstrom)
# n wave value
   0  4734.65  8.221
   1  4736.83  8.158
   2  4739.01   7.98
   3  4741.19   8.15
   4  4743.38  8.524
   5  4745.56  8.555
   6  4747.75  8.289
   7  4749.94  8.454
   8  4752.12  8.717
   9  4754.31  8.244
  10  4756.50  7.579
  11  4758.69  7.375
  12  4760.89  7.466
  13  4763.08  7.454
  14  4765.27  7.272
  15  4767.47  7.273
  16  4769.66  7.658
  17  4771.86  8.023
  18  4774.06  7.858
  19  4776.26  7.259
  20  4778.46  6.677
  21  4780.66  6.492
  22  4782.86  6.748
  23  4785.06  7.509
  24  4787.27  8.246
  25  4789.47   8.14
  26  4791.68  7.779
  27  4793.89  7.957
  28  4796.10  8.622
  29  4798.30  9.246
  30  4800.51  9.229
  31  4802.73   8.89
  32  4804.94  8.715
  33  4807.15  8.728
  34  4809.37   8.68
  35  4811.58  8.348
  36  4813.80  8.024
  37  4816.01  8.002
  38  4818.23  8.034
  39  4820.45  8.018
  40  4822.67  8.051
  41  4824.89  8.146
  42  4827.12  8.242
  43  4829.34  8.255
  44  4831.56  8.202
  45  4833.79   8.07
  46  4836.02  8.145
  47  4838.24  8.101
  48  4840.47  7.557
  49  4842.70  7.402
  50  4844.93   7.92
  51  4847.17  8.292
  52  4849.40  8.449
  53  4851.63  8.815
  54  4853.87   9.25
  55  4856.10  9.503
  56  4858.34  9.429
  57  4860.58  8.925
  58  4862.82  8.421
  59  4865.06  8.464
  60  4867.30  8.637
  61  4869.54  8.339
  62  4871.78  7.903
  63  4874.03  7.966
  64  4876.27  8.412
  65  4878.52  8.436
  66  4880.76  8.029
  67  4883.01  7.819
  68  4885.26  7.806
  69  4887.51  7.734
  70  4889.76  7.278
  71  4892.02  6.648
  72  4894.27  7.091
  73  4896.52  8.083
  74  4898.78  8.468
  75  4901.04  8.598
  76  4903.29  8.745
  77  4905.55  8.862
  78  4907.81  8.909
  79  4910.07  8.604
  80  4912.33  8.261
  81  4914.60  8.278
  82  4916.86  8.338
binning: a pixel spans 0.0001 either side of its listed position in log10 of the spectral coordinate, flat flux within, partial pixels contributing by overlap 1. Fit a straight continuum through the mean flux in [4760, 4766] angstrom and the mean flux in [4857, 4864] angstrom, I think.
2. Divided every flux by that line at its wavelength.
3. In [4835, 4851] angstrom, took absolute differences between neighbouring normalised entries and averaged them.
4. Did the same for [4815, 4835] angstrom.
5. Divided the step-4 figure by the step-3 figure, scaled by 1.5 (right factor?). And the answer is 0.3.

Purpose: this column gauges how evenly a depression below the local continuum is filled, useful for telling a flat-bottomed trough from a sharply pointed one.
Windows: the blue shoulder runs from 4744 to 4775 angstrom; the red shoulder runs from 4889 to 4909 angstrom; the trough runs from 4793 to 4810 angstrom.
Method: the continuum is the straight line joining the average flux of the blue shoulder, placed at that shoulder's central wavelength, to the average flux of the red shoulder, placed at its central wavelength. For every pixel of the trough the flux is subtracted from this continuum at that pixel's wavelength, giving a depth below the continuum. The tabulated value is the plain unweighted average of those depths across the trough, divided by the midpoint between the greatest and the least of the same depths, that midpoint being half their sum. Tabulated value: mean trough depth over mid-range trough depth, 1.2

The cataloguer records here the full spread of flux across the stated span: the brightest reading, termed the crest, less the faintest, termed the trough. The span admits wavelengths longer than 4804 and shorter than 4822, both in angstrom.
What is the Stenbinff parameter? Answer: 0.7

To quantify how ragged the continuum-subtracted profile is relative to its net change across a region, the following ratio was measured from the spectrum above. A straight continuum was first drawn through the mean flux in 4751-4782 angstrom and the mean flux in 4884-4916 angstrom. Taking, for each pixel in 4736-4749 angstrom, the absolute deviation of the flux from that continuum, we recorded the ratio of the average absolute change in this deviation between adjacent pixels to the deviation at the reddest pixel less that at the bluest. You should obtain 2.4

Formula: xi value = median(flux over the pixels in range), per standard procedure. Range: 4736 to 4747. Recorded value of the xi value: 8.16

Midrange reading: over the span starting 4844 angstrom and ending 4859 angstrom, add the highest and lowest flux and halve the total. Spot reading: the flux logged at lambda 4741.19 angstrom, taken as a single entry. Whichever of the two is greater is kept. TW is 8.71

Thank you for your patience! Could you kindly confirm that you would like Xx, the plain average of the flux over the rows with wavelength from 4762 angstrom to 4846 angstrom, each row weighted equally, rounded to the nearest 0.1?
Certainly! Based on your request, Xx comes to 8.0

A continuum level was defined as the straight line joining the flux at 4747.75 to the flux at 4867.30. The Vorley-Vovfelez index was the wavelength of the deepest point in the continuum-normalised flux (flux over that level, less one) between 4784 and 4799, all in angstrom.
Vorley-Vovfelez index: 4785.06 angstrom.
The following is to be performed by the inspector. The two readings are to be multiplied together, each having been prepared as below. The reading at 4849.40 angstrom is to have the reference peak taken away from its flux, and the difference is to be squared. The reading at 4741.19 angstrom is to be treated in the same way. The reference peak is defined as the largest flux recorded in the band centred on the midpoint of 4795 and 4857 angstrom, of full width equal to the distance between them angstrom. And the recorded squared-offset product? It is 2.0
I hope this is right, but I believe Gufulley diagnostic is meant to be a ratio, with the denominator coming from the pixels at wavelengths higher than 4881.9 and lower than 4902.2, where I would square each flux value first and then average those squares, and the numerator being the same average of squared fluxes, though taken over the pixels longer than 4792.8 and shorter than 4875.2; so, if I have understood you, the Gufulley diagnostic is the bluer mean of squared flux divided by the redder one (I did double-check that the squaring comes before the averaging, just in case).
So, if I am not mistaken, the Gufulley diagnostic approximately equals 1.18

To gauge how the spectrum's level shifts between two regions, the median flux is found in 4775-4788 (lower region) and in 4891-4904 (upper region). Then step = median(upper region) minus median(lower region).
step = 1.3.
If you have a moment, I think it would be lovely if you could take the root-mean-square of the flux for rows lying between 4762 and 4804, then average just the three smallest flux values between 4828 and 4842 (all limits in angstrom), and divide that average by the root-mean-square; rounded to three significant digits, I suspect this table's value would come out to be 1.01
